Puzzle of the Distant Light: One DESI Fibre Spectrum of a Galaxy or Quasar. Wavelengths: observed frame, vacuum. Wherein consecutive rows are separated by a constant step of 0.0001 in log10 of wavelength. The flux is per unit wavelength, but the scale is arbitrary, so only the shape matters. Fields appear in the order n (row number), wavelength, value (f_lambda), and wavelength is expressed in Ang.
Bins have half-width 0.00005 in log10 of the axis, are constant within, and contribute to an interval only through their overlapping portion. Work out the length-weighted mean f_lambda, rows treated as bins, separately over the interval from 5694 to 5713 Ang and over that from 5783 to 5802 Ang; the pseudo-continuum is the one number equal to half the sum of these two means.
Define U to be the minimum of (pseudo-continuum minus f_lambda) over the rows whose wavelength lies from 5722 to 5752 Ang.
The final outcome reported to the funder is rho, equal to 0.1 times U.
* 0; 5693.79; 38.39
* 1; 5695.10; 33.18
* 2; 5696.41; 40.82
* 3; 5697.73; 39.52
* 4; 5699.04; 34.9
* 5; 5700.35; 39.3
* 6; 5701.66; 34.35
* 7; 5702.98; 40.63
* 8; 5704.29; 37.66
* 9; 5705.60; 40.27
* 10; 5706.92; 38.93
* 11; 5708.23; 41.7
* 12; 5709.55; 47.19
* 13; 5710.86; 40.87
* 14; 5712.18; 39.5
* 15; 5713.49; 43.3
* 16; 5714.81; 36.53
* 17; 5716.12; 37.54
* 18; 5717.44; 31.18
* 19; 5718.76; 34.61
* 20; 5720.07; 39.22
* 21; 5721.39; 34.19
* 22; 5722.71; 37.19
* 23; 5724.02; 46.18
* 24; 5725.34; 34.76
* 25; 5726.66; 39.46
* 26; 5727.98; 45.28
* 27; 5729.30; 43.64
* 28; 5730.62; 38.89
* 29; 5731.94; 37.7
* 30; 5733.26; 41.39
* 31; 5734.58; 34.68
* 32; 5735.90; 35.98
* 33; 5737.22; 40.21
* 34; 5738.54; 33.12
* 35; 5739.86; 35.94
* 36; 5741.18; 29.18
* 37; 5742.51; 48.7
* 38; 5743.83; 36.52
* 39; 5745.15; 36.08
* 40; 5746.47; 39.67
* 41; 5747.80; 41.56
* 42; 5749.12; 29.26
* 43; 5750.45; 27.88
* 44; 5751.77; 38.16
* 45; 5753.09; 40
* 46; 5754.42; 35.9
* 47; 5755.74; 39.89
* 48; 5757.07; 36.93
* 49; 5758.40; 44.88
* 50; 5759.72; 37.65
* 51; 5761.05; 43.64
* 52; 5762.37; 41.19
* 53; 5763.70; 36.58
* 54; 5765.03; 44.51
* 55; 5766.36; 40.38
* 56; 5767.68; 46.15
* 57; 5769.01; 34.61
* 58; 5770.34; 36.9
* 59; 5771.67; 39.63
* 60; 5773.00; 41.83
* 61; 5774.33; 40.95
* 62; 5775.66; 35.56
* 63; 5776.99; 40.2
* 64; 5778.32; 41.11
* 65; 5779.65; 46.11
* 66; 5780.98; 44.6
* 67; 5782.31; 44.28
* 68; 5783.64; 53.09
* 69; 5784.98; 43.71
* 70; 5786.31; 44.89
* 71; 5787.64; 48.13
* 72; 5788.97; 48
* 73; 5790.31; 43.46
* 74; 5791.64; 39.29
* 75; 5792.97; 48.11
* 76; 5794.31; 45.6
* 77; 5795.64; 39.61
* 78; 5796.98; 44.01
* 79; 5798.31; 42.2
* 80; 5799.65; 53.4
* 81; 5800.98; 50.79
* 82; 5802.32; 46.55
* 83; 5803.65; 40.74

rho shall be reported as -0.61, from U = -6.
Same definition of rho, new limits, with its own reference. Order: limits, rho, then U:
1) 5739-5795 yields -1.05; -10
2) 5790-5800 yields -1.08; -11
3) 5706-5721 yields -0.46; -5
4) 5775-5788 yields -1.05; -10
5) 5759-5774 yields -0.35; -4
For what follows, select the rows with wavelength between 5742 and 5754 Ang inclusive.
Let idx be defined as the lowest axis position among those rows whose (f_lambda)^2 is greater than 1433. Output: 5742.51 Ang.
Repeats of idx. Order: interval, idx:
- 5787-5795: 5787.64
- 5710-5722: 5710.86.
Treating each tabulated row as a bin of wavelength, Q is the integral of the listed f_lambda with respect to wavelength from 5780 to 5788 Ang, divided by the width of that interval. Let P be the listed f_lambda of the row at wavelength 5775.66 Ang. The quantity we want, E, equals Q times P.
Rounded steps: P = 35.56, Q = 46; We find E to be 1649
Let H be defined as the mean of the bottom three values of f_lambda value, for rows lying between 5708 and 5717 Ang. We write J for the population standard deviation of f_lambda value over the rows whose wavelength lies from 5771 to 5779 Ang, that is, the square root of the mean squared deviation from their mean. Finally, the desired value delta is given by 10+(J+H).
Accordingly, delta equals 49.9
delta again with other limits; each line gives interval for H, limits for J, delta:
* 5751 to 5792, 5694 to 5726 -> 49.2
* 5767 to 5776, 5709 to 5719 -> 50.4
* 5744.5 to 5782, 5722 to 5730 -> 44.8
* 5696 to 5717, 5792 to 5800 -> 49.7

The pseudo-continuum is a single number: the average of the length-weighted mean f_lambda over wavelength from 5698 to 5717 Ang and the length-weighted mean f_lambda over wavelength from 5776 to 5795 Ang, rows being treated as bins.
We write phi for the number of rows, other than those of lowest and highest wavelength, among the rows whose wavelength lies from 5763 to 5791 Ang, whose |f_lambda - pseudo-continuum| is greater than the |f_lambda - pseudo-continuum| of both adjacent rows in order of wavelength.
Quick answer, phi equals 5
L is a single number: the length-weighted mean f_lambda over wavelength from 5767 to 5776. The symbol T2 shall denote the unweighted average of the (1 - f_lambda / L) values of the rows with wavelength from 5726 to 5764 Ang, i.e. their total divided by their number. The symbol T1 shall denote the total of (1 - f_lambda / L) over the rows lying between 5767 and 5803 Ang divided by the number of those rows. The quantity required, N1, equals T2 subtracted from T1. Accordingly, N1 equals -0.14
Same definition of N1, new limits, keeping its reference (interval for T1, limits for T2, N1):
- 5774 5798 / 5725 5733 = -0.10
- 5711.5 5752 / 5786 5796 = 0.18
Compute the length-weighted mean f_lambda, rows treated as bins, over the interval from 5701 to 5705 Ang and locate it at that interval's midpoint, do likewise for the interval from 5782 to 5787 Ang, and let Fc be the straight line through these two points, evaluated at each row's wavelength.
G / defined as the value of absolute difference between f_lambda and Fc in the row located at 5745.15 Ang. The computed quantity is 6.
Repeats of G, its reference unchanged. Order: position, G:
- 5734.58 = 6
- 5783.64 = 7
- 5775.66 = 10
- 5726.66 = 1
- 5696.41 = 4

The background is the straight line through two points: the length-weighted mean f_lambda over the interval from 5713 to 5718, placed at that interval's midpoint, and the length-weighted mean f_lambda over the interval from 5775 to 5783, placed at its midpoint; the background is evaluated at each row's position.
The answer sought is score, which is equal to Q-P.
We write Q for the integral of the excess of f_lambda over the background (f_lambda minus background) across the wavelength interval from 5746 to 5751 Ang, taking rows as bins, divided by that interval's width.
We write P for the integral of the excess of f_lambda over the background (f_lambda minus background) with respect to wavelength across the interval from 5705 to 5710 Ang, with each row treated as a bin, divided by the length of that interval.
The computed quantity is -10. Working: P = 5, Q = -5.1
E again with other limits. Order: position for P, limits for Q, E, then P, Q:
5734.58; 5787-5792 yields 1562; 34.68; 45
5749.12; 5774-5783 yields 1227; 29.26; 42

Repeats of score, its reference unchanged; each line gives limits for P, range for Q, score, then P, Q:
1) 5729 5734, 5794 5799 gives -3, 2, -0.7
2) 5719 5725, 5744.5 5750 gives -4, 1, -3.2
